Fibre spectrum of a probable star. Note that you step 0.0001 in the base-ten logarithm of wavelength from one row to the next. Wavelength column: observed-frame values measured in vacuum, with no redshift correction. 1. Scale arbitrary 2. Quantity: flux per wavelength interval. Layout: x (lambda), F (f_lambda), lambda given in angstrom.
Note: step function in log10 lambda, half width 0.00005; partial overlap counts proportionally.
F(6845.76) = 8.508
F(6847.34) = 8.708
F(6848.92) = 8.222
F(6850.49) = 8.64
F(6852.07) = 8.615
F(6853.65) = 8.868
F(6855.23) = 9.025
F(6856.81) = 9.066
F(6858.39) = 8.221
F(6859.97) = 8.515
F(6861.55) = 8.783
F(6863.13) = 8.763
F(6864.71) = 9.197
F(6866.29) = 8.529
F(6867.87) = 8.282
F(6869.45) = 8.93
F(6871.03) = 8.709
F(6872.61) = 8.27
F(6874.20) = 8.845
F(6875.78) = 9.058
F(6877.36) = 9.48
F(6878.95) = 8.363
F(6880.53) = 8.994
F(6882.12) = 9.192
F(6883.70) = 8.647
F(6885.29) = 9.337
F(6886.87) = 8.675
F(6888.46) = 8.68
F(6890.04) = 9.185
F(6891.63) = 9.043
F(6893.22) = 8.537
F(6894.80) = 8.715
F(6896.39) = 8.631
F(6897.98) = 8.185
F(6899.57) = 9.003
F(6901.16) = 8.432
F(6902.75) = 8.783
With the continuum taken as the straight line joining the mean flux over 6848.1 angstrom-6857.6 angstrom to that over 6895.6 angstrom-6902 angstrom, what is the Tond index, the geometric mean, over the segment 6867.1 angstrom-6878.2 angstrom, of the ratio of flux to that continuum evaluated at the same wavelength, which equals 1.01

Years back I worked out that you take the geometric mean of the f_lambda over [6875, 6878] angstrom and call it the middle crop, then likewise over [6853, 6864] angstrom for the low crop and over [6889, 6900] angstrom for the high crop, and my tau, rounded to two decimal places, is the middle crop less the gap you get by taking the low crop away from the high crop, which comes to 9.26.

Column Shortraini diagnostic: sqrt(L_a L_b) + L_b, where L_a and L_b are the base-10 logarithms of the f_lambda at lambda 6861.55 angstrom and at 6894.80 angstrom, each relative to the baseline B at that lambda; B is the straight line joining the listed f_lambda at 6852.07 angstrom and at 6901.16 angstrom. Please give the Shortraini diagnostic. 0.025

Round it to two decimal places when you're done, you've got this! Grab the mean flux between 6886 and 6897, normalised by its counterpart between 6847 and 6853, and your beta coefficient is 1.03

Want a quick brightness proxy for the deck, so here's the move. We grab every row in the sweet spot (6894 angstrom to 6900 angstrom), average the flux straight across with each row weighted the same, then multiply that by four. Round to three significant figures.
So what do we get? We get 34.5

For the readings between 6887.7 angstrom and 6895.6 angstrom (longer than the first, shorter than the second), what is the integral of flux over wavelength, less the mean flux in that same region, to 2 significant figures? 61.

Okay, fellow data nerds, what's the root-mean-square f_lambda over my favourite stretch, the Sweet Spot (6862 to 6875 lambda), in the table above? 8.70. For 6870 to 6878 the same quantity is 8.88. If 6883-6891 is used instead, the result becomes 8.91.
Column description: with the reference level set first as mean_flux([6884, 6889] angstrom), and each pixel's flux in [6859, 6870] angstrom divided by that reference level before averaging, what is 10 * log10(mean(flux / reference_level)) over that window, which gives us -0.09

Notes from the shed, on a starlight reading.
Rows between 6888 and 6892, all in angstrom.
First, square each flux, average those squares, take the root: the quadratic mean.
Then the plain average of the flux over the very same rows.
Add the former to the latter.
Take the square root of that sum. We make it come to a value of 4.24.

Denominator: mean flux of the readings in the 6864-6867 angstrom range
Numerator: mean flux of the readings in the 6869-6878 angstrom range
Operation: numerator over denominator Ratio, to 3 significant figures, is 1.00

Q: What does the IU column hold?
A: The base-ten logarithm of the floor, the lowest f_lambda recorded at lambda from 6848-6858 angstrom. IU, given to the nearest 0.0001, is 0.9150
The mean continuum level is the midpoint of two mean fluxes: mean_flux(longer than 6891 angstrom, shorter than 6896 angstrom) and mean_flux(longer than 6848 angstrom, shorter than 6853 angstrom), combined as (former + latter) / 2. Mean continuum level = 8.63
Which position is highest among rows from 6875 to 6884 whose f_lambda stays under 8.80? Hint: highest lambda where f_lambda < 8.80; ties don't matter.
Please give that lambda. 6883.70 angstrom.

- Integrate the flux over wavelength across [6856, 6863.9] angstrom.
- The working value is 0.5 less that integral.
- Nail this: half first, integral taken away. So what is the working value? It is -68.0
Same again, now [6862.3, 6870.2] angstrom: -68.6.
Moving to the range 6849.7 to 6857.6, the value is -69.3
